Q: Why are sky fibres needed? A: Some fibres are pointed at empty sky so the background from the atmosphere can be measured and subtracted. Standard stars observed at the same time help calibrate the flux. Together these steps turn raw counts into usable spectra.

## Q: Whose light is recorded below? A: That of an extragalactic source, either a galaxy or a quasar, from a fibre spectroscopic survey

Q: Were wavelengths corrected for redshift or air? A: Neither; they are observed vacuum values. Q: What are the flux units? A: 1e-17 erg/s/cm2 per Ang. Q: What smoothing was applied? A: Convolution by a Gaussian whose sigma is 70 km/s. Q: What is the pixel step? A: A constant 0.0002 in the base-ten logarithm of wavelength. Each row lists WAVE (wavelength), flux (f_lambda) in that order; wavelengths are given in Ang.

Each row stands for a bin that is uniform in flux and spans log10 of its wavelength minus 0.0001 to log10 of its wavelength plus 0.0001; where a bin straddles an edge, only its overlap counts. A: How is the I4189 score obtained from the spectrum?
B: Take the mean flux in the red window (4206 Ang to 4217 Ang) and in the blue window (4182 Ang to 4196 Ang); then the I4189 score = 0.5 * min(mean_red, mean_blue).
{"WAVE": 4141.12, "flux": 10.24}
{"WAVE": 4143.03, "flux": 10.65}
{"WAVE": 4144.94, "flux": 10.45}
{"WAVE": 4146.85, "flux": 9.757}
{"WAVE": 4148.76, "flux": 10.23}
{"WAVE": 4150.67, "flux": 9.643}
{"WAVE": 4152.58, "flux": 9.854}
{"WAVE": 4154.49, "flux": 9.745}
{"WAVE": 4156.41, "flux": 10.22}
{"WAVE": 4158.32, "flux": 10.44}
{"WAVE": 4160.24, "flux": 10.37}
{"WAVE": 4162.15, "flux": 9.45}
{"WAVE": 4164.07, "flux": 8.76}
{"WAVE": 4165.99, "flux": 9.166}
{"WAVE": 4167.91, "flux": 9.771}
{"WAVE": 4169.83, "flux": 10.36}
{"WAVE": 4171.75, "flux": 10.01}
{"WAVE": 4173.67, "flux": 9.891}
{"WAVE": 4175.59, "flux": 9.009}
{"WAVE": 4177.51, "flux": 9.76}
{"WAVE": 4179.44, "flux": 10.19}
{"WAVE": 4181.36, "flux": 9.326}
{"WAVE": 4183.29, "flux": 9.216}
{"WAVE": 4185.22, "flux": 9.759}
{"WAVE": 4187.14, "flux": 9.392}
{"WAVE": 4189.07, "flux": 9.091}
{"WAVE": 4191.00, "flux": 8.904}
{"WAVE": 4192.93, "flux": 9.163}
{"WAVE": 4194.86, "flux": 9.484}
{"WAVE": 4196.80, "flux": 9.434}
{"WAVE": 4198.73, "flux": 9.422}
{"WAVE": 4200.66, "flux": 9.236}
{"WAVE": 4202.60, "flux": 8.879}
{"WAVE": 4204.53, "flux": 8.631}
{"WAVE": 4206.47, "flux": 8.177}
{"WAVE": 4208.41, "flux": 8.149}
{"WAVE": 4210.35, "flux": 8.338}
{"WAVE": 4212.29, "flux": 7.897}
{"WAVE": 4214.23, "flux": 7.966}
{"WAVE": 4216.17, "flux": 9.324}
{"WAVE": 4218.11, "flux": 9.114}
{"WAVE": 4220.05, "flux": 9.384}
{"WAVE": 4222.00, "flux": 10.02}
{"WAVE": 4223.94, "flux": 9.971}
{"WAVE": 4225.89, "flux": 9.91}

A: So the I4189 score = 4.15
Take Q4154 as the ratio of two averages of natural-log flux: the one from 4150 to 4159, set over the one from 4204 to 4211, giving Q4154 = 1.09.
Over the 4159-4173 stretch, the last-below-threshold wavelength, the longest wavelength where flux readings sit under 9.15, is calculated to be 4164.07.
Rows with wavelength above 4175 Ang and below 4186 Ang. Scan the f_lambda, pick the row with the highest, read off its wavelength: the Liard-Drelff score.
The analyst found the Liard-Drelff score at 4179.44 Ang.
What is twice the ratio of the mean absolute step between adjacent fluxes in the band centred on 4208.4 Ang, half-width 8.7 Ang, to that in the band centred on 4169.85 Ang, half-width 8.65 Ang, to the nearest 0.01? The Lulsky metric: 1.43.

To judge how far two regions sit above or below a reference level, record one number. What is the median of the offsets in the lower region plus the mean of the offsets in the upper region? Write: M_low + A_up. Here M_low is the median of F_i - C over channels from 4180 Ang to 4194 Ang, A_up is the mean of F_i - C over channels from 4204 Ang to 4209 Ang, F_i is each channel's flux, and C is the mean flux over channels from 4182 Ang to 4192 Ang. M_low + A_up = -1.0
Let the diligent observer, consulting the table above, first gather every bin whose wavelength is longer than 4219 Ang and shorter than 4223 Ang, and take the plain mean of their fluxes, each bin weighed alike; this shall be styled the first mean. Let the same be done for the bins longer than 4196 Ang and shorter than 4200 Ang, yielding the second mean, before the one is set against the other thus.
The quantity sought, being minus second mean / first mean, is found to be -0.97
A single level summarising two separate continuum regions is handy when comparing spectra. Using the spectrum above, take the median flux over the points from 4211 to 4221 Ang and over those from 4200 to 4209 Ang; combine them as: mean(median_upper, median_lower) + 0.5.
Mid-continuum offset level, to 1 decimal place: 9.4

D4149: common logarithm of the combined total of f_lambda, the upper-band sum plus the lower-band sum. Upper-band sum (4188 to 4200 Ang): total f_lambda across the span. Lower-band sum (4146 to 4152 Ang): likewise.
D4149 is 1.93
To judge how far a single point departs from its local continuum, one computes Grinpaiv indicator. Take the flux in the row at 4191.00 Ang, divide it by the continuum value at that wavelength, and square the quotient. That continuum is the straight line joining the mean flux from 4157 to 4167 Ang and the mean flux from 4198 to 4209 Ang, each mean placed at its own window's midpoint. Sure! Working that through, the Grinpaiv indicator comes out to 0.97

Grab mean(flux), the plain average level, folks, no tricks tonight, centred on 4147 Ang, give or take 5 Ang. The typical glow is 10.1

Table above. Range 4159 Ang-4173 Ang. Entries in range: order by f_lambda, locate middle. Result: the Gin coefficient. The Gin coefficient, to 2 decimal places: 9.77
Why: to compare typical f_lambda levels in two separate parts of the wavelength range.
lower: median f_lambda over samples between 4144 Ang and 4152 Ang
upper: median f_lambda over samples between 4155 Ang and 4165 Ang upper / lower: 1.02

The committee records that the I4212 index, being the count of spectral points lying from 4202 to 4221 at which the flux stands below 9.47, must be 10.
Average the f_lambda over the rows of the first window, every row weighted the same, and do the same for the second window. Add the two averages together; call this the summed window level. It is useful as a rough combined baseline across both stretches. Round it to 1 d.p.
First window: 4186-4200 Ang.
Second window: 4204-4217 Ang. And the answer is 17.6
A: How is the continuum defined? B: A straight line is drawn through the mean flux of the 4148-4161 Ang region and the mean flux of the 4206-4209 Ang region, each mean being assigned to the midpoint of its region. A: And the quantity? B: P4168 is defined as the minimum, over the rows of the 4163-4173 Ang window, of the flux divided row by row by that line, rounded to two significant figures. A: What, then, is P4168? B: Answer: 0.90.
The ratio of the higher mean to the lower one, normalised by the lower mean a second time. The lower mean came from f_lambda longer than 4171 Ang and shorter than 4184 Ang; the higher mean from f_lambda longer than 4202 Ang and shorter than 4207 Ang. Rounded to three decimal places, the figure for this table 0.092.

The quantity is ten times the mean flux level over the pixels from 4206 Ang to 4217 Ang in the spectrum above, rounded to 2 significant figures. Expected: 83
